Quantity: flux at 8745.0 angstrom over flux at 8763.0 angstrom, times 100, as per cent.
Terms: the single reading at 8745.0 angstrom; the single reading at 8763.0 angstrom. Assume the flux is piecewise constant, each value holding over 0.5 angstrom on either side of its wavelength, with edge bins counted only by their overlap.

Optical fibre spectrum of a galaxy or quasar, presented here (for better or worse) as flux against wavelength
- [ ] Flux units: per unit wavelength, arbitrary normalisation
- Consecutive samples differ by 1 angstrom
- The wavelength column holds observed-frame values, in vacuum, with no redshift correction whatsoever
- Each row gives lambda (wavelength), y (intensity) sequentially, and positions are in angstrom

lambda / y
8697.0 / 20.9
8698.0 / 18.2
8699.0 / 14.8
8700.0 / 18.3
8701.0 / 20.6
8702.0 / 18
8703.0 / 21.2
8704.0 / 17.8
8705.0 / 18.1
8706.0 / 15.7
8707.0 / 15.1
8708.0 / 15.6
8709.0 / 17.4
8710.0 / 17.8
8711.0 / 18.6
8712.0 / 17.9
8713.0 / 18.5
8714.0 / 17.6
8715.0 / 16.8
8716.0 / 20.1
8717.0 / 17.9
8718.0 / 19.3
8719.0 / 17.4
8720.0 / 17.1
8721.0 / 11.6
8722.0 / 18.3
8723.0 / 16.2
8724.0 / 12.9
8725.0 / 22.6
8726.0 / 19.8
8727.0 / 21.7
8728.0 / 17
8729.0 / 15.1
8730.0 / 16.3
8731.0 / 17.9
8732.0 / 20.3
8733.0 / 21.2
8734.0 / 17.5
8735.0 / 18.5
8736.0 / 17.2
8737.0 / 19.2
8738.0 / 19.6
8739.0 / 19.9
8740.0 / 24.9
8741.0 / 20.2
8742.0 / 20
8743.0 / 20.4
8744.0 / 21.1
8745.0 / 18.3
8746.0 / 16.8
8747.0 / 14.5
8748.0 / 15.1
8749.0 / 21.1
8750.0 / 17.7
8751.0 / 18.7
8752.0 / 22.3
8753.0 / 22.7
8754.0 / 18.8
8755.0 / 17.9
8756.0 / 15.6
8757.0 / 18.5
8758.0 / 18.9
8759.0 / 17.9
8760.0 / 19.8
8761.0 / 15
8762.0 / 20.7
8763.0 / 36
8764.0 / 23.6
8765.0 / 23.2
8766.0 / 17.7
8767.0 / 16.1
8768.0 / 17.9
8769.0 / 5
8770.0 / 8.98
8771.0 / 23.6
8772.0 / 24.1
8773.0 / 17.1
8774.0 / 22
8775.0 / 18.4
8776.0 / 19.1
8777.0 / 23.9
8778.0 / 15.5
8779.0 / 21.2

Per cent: 51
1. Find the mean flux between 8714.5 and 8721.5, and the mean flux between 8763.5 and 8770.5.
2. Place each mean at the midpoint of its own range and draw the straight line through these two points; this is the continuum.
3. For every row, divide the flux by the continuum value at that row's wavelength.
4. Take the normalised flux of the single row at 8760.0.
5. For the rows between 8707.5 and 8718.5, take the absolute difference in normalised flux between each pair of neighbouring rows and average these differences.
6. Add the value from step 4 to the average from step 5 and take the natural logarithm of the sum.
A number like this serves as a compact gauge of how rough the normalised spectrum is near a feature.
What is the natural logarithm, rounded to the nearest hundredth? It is 0.26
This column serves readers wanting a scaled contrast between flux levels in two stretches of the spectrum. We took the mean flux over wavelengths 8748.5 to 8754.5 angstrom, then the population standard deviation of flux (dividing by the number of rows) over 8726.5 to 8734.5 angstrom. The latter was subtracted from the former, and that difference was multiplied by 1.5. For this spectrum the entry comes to 26.9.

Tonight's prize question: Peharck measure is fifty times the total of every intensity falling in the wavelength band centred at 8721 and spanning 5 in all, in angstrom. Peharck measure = 4030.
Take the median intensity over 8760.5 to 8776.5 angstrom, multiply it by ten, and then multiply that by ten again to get 1875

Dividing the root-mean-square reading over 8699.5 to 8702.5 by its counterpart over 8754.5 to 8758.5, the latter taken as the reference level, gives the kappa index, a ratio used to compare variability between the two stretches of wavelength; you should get 1.07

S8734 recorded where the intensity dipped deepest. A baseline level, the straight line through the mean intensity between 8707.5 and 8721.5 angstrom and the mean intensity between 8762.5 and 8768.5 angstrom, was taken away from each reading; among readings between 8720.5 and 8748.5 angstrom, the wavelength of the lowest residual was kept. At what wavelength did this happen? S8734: 8721.0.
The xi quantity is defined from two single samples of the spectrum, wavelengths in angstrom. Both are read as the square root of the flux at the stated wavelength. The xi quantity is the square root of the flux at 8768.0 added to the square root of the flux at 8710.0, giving 8.45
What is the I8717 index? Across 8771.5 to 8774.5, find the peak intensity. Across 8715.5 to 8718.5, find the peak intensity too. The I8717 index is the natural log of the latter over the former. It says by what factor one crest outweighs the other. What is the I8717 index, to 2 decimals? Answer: -0.18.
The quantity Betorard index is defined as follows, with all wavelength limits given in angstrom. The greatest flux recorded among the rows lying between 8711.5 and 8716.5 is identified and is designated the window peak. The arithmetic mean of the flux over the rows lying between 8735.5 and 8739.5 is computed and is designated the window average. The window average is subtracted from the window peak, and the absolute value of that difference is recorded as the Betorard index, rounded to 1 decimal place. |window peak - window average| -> 1.1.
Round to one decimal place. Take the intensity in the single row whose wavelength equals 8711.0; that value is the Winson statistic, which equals 18.6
